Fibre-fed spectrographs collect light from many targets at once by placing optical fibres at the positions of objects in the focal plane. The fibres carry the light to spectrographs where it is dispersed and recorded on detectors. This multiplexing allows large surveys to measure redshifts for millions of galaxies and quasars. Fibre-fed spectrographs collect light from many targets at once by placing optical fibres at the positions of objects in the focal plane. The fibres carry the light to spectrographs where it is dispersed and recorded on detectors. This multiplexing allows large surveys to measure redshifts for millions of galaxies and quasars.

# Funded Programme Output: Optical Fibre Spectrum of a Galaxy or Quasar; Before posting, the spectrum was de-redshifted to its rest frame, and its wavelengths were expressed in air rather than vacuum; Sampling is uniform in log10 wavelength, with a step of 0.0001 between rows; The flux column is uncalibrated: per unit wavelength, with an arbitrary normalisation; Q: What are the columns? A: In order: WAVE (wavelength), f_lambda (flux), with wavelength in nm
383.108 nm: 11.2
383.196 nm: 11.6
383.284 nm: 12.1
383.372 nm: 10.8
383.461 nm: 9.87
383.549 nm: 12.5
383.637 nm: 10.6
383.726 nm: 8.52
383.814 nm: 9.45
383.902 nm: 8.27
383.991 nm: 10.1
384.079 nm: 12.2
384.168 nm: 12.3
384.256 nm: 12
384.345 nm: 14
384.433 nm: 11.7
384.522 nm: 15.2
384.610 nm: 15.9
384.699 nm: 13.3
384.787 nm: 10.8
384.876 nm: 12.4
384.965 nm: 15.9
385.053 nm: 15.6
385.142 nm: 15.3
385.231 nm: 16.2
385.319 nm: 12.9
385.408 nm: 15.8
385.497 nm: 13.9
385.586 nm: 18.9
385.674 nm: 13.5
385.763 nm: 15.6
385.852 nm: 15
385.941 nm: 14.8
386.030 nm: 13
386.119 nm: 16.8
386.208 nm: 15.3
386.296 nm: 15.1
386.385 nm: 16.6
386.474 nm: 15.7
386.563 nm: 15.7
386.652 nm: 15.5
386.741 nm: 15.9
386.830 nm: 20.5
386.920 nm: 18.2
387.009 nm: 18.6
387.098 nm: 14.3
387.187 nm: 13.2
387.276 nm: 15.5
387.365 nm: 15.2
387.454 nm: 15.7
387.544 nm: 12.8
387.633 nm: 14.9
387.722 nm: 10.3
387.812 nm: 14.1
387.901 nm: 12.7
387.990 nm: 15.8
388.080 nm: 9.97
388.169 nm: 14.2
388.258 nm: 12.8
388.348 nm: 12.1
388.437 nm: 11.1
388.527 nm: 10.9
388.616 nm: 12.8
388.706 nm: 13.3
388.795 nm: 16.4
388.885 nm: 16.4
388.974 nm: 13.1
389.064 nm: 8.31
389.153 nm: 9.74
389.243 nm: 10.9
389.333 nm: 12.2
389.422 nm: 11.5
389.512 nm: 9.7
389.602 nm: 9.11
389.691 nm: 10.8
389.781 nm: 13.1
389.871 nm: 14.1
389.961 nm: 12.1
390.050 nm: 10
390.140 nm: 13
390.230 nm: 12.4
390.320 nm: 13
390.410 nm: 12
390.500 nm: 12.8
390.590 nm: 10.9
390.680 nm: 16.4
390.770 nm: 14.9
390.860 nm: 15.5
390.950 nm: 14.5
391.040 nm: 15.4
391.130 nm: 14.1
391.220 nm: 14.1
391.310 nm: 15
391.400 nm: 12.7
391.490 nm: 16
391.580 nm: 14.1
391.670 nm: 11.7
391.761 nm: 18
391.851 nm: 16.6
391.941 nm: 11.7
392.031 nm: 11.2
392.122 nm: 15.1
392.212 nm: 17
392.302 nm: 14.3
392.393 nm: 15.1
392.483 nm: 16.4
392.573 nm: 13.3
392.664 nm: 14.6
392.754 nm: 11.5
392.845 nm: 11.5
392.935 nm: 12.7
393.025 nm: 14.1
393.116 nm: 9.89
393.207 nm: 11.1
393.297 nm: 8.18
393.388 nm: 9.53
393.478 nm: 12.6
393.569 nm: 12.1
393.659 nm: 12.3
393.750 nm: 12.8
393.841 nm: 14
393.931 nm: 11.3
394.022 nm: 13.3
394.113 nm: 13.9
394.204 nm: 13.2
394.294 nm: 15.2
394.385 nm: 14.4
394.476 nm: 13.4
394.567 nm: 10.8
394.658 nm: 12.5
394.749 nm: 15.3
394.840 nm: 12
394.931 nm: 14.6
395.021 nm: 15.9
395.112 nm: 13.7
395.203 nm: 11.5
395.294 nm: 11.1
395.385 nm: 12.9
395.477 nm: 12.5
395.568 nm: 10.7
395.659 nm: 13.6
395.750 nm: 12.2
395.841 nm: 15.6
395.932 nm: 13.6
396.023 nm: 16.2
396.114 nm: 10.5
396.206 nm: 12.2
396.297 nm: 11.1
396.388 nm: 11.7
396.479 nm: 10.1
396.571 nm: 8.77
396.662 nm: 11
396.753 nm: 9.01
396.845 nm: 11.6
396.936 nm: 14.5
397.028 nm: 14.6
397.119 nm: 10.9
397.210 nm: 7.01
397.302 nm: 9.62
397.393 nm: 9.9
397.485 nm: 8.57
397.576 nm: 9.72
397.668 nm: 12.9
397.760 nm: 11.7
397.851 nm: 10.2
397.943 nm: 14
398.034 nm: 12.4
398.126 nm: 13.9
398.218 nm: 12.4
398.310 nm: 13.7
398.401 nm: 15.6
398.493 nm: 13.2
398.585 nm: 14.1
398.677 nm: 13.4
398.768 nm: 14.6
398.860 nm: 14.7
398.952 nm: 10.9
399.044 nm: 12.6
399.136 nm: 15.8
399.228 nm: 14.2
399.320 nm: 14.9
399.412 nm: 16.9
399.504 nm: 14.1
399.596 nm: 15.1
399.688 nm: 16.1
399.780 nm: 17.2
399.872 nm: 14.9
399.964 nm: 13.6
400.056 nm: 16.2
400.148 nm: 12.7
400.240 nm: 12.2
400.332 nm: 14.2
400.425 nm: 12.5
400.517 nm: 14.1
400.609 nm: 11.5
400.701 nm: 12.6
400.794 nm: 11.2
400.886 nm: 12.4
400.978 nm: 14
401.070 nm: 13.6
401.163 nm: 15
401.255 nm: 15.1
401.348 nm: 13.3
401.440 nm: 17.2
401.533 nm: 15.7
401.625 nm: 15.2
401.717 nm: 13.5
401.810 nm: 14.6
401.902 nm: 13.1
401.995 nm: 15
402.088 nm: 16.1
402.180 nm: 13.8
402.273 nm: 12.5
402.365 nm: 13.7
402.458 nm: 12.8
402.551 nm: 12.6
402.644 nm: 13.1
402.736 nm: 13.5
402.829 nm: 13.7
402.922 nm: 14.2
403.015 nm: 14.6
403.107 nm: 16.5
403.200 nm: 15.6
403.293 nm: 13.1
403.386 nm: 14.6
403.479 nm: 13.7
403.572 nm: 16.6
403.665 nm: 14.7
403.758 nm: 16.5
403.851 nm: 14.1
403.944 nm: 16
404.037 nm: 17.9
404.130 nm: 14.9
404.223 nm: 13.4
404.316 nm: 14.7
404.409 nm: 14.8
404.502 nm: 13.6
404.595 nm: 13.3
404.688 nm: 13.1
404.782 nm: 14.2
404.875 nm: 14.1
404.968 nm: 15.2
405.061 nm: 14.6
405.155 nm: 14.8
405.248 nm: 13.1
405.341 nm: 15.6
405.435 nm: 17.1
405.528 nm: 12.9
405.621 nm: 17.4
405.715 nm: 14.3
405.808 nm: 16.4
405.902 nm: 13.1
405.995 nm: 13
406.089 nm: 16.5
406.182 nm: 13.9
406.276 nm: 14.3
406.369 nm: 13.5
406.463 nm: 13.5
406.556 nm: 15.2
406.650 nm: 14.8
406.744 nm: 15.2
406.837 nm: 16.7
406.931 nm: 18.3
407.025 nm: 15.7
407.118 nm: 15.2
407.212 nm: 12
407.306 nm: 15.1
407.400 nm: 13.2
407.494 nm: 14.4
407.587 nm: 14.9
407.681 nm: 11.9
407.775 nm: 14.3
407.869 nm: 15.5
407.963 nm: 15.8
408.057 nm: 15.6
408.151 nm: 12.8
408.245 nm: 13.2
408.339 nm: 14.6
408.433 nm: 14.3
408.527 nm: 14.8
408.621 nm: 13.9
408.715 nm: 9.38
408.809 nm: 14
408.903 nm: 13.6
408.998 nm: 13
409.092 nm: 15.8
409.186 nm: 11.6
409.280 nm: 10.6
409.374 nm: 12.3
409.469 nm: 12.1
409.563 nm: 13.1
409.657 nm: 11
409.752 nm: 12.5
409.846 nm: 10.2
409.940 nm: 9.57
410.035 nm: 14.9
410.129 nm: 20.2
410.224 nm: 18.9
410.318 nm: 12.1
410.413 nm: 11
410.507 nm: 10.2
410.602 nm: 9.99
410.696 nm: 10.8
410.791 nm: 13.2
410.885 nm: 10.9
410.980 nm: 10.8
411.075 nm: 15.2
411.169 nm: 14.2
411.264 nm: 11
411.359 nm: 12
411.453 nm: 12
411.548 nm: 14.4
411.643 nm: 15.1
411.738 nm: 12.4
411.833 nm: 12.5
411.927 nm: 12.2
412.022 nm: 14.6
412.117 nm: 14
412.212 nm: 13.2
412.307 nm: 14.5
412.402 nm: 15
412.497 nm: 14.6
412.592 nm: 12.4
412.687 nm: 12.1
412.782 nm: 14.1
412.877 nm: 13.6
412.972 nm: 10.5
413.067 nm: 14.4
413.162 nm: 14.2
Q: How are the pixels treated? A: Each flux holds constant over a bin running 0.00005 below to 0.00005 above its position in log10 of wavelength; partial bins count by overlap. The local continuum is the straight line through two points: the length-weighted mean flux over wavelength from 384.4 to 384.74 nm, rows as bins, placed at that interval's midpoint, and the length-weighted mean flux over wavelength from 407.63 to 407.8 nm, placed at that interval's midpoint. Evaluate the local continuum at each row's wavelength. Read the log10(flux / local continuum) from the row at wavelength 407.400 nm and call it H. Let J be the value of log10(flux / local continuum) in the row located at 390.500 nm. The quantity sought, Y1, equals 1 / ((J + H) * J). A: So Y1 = 1188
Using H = 0.01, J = -0.03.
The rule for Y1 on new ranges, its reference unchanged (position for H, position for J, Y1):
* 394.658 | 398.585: -3068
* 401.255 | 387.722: 100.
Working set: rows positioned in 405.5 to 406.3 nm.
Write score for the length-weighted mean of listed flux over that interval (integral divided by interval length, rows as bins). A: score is 14.7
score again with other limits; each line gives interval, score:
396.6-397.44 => 10.9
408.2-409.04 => 13.4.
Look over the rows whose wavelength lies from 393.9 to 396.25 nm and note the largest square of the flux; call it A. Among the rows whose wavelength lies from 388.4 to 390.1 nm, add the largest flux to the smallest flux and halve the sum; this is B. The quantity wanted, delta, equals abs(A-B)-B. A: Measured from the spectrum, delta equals 238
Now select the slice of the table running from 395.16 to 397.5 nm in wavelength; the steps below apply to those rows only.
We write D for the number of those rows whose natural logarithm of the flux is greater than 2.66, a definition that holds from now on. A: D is 4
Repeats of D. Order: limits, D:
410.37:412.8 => 7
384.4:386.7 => 18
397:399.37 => 6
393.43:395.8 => 5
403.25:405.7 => 15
